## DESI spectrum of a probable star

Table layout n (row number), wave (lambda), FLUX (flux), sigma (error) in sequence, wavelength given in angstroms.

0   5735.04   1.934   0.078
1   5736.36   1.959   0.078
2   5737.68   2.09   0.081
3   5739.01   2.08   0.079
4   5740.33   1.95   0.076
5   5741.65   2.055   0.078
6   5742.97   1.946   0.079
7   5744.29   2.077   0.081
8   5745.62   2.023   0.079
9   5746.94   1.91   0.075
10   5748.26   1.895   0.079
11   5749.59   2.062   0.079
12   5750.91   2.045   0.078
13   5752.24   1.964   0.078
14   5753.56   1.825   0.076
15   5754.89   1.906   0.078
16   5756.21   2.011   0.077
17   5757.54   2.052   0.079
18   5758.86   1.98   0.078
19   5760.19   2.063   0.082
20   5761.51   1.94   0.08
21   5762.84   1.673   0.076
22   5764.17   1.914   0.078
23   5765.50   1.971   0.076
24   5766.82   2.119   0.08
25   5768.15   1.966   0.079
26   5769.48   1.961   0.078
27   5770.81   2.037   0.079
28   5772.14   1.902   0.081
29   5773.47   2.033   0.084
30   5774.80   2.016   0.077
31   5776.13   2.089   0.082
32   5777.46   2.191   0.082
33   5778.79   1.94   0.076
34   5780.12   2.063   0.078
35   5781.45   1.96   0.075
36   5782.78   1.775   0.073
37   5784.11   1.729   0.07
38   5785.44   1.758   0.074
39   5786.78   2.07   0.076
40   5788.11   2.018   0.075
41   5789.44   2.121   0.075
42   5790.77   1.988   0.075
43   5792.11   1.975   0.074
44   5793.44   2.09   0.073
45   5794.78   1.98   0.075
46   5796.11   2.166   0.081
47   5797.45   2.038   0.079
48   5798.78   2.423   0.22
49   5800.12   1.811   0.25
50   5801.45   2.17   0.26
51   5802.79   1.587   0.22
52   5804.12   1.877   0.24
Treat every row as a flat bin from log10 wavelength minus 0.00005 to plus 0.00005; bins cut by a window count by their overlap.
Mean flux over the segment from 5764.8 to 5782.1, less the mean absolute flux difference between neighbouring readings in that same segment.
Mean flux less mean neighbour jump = 1.91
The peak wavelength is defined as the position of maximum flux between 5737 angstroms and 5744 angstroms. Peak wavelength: 5737.68 angstroms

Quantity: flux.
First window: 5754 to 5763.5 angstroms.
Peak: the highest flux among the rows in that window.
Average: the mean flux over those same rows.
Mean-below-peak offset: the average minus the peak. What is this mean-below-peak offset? -0.12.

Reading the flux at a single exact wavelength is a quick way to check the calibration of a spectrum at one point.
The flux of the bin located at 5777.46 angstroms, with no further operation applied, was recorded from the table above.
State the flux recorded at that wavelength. 2.191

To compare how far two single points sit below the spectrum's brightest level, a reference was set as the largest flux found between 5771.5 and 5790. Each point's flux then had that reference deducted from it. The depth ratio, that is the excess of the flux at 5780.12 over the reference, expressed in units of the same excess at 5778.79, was 0.51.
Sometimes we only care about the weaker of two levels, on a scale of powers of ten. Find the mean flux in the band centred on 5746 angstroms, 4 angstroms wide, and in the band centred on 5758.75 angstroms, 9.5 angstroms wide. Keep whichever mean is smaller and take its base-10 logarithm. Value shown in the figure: 0.289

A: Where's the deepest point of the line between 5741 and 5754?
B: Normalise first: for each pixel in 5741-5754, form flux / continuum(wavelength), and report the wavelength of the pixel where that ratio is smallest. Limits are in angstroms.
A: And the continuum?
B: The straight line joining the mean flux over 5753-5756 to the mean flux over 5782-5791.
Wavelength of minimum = 5753.56 angstroms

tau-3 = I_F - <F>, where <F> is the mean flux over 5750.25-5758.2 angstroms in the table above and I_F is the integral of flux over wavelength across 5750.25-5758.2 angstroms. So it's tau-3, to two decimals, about 13.67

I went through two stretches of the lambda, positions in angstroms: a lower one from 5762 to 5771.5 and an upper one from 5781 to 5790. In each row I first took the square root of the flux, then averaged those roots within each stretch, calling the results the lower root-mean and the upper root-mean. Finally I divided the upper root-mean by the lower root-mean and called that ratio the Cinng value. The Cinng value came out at 0.99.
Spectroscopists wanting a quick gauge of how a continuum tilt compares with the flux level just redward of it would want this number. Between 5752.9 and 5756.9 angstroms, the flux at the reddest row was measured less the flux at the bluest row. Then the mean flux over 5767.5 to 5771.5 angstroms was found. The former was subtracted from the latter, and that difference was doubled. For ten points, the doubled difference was 3.60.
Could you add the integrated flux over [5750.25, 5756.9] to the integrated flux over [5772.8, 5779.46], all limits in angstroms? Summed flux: 26.6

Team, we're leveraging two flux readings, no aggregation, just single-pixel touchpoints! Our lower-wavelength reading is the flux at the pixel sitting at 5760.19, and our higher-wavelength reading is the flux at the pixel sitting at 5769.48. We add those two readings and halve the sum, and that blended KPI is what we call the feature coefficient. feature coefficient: 2.01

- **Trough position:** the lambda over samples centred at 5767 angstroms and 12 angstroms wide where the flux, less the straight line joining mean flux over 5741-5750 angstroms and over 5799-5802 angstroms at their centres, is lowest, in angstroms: 5762.84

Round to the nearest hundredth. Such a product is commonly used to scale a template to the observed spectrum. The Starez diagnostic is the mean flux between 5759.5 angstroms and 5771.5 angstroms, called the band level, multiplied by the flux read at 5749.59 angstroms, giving 4.04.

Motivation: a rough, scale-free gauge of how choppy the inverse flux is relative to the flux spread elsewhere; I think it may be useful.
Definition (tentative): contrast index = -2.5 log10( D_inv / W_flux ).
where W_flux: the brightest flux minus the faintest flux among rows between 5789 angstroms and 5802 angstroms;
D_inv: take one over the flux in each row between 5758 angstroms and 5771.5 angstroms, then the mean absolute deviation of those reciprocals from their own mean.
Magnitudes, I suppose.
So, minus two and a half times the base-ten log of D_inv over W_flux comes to 3.70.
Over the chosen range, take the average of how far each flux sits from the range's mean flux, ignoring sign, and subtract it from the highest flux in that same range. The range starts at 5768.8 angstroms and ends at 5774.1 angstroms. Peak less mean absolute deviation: 1.99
